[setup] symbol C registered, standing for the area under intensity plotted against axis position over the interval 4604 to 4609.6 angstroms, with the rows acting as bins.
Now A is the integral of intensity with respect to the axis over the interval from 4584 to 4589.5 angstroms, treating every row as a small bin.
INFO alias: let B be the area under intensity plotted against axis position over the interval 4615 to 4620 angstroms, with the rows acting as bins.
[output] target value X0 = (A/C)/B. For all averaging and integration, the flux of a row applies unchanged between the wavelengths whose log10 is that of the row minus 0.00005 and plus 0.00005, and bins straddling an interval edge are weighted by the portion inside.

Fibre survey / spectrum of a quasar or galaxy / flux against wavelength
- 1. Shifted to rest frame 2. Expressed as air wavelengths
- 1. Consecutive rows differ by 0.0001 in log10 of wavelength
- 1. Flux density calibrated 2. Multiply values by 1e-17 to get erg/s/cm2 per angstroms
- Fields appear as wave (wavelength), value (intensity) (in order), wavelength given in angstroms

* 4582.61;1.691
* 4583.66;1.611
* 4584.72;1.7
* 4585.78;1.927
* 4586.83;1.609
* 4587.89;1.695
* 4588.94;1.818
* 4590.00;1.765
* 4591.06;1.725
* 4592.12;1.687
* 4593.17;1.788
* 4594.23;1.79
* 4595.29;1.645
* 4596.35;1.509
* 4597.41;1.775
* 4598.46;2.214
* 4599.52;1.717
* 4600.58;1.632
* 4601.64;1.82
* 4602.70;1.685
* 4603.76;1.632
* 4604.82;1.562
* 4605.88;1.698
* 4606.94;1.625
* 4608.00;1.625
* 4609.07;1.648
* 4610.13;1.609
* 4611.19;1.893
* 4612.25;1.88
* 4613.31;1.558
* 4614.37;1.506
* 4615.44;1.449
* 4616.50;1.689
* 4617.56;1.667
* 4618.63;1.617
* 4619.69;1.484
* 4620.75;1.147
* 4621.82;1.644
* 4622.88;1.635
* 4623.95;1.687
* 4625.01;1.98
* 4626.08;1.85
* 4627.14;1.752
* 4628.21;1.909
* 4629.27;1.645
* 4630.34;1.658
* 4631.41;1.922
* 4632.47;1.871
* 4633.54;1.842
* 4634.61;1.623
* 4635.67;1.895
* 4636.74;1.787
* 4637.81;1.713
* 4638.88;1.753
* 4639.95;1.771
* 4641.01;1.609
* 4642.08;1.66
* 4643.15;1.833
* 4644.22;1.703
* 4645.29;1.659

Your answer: 0.132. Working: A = 9.6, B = 7.9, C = 9.13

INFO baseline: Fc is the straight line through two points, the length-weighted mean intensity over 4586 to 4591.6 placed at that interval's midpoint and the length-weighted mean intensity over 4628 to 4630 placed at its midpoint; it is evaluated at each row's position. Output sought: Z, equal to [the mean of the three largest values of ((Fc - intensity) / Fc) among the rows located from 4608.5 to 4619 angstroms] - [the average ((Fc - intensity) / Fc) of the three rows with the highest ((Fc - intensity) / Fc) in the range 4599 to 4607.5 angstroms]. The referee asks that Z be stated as 0.06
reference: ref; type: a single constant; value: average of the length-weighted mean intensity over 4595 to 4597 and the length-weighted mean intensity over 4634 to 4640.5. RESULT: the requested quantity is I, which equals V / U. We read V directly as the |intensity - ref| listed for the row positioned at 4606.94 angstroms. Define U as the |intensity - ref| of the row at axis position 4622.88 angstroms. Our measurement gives 1.3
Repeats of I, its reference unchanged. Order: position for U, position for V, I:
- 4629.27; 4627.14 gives 3.6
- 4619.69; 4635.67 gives 1.2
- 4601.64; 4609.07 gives 0.1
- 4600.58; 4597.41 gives 2.9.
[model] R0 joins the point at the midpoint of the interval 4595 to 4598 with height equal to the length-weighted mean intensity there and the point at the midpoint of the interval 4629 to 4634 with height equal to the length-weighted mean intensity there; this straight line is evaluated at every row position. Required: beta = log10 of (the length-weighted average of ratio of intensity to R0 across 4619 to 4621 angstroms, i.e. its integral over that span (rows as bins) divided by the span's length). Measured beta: -0.106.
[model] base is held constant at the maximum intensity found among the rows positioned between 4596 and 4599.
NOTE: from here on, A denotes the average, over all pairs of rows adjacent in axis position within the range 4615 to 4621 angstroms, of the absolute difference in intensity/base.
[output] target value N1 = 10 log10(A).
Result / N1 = -11.5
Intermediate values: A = 0.071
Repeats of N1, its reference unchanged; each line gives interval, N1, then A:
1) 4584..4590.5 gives -11.4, 0.073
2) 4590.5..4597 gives -14.2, 0.038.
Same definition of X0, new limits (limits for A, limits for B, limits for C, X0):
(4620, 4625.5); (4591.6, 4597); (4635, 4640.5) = 0.099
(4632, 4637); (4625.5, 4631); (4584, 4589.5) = 0.097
